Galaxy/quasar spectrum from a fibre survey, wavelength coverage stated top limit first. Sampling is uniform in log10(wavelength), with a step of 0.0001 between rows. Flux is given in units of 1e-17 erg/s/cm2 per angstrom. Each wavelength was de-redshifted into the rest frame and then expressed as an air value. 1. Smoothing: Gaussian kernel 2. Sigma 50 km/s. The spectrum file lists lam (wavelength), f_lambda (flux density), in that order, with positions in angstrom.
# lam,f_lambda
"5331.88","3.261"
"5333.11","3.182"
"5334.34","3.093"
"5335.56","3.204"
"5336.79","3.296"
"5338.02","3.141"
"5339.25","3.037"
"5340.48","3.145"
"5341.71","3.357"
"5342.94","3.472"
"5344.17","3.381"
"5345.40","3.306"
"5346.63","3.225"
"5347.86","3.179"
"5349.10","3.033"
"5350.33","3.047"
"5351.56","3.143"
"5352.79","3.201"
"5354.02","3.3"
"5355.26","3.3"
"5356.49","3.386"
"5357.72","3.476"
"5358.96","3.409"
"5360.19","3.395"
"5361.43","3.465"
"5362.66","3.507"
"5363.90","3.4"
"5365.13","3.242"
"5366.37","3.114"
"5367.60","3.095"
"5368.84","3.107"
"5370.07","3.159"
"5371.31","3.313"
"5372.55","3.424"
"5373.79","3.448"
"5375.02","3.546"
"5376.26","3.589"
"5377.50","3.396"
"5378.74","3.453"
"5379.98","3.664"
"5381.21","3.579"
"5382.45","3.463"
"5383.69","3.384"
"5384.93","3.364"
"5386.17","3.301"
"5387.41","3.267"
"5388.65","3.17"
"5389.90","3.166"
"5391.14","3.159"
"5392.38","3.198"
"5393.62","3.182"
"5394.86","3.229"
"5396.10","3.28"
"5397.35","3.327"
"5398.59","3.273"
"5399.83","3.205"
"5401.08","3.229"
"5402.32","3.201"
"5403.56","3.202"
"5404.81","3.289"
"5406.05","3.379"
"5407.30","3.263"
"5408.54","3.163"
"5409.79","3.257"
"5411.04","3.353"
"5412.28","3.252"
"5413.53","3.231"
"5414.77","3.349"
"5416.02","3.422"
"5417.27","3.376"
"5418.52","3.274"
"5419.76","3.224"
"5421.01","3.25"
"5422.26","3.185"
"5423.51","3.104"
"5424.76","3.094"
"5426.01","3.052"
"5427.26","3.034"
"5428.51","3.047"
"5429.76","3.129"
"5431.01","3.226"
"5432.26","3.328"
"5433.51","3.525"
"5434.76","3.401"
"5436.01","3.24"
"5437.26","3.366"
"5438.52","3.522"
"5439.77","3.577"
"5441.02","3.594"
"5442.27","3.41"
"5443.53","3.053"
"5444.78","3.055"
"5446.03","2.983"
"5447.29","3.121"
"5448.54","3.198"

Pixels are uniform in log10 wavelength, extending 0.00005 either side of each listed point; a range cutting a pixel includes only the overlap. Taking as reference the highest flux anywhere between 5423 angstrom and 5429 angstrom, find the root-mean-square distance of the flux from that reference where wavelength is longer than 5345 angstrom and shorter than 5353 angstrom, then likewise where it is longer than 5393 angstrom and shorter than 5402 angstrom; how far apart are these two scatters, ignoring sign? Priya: 0.04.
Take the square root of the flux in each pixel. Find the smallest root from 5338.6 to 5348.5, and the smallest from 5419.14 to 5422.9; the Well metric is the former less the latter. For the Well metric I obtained -0.04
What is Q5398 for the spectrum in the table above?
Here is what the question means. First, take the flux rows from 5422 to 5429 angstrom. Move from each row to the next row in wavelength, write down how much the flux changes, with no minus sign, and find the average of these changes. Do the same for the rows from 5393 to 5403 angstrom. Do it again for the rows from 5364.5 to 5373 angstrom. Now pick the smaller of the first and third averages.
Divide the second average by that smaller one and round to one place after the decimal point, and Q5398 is 1.4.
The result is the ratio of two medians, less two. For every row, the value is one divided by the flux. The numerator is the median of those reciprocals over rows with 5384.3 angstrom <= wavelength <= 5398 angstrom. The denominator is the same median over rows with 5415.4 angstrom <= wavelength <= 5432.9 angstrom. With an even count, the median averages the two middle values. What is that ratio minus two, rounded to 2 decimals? -1.01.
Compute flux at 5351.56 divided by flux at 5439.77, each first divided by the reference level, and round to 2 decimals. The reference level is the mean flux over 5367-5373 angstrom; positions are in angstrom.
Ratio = 0.88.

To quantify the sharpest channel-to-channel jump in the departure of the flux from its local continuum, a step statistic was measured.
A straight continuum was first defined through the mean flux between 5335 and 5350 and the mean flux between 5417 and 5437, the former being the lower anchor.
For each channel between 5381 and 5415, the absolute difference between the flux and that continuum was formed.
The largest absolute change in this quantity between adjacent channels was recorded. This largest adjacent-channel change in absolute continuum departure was 0.118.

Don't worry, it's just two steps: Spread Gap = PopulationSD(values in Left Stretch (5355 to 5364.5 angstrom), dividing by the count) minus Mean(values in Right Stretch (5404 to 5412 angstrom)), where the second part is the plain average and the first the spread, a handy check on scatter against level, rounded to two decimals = -3.22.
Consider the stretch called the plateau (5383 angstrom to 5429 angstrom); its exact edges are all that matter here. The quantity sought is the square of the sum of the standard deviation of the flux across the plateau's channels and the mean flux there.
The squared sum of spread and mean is 11.1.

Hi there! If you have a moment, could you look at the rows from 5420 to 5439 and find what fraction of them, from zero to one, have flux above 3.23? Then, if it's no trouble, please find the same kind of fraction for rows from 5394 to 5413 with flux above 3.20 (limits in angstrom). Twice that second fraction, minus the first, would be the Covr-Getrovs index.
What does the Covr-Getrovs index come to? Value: 1.40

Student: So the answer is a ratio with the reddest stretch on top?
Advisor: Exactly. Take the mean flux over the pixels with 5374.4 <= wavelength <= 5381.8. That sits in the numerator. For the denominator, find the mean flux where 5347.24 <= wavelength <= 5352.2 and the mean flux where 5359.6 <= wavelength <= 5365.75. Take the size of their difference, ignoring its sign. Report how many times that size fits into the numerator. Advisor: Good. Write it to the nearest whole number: 12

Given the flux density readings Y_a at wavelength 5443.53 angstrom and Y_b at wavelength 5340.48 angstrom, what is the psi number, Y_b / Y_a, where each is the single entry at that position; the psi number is 1.03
